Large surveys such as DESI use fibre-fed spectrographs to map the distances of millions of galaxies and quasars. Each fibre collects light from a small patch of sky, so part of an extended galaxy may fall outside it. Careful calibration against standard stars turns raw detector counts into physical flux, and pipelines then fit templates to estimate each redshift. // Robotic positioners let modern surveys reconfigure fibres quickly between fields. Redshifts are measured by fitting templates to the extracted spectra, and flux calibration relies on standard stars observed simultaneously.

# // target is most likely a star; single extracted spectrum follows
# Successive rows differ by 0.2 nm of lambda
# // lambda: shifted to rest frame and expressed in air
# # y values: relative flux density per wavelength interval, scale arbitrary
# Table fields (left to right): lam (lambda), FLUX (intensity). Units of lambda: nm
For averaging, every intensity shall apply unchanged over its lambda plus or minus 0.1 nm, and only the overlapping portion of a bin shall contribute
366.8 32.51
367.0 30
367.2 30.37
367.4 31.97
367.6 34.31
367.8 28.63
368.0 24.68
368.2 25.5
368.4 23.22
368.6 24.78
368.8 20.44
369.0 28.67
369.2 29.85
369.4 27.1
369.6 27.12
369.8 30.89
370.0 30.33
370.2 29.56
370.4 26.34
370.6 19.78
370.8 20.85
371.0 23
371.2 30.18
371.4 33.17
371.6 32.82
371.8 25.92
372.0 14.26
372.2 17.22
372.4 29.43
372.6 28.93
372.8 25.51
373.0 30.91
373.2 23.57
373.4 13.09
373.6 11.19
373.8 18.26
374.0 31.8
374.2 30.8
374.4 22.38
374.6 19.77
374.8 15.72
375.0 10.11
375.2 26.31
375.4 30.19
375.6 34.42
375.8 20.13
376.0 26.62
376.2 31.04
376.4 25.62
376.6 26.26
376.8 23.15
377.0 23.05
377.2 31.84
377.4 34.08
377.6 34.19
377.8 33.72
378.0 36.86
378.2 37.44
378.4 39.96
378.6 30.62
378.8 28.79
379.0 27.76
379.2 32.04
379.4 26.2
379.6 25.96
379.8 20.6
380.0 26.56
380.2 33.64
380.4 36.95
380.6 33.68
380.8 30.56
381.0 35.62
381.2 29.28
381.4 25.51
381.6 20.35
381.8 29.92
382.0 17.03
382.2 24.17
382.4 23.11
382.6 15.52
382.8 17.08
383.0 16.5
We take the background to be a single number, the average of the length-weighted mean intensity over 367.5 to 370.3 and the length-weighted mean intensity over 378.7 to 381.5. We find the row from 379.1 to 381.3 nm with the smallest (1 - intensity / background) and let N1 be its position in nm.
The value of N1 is 380.4 nm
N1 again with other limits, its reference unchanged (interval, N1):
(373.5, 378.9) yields 378.4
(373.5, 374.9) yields 374.0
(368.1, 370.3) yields 369.8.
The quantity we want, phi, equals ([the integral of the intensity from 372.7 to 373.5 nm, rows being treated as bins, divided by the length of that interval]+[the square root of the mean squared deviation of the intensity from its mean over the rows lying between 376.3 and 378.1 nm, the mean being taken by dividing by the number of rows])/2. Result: 14.1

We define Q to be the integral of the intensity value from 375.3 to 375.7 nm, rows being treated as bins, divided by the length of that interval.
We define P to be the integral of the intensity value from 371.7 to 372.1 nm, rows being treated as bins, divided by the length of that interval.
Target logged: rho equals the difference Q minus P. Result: 12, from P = 20.1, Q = 32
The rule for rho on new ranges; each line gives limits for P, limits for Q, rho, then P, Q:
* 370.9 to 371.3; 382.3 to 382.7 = -7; 26.6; 19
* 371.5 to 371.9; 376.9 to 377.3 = -2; 29.4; 27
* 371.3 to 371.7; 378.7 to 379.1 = -5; 33.0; 28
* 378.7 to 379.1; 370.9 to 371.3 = -2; 28.3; 27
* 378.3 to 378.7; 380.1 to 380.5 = 0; 35.3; 35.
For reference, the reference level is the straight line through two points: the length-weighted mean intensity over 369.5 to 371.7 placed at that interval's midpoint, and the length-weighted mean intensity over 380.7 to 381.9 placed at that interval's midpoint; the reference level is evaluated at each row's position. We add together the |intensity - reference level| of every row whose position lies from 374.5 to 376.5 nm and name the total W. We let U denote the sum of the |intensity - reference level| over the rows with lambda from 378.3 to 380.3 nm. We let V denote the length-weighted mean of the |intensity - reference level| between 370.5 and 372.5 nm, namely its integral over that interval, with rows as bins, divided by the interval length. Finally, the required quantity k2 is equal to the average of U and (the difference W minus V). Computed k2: 48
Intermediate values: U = 38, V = 6.0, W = 63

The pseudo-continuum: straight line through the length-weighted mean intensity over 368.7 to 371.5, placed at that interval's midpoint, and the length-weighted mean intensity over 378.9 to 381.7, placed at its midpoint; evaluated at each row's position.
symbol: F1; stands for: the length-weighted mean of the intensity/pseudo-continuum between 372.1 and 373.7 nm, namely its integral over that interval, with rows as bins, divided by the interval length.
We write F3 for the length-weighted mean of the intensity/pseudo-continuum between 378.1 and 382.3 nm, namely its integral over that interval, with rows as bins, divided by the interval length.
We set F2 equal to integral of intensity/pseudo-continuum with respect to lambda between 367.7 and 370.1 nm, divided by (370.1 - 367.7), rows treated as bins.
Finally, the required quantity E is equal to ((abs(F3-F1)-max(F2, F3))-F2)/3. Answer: -0.607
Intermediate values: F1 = 0.82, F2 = 1.00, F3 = 1.01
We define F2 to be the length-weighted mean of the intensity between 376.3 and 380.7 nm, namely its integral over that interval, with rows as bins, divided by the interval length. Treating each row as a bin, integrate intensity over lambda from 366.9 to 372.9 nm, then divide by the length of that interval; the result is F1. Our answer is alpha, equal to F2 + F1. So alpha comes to 57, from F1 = 26.8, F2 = 30.4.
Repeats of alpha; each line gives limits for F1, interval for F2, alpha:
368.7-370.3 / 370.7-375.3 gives 51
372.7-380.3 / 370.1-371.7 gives 54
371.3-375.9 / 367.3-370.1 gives 51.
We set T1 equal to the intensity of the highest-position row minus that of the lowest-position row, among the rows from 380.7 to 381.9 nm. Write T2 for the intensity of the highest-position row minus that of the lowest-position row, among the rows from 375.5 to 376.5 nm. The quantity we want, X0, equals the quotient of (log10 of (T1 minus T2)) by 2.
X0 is 0.46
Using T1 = -1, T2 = -9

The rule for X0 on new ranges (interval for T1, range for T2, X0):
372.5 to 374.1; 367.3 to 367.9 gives 0.40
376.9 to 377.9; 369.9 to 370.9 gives 0.65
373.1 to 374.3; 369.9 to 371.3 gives 0.43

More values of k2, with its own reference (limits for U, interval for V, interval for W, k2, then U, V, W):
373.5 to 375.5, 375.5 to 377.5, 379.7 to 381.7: 63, 81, 4.3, 50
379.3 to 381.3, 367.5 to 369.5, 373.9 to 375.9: 54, 43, 3.1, 69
